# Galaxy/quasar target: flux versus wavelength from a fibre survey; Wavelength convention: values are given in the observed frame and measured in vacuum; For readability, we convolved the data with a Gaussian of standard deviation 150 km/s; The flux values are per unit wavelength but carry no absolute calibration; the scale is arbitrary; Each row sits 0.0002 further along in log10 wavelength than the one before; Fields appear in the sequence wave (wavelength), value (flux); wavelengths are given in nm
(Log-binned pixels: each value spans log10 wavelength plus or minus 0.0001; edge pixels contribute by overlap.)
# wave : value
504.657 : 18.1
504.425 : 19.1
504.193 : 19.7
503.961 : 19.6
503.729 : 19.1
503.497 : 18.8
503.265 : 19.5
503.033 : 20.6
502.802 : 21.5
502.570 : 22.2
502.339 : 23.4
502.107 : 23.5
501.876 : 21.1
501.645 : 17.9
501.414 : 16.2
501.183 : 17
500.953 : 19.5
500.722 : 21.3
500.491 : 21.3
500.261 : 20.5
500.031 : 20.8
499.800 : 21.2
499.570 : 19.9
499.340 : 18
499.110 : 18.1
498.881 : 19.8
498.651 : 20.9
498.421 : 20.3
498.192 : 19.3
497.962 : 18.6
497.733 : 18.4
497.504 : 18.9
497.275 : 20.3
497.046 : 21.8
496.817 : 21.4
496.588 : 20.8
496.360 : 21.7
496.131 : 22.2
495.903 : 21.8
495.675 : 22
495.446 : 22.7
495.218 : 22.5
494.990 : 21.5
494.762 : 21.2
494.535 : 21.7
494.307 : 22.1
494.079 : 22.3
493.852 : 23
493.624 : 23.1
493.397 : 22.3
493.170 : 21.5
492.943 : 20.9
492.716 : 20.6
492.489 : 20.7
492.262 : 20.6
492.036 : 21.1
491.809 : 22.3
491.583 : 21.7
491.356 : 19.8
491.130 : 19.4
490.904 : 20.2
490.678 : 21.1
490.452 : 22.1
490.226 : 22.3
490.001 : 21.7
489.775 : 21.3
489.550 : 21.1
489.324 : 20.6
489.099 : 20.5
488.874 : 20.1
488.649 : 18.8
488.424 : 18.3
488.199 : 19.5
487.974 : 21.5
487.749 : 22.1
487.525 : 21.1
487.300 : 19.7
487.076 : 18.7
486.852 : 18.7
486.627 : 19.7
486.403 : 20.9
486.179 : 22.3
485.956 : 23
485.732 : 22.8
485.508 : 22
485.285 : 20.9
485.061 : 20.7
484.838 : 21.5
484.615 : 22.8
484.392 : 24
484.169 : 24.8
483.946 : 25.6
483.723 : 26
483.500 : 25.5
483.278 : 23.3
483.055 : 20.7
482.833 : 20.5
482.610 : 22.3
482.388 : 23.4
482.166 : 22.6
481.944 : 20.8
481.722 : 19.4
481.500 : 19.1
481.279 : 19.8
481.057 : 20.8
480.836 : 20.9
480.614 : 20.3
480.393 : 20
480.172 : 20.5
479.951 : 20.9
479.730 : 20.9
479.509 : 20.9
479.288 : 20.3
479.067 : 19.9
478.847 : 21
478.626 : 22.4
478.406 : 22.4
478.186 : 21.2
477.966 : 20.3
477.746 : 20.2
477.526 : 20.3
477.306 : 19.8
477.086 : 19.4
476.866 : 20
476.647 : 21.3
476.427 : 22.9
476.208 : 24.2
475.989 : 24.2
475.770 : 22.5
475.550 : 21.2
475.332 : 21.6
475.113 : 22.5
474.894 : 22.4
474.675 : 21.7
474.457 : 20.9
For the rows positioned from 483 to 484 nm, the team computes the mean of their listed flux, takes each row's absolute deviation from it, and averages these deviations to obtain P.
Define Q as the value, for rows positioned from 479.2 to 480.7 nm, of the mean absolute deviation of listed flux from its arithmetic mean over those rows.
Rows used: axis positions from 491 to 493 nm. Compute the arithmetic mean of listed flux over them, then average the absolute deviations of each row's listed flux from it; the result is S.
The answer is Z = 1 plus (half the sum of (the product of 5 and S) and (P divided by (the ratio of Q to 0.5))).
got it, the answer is 4.03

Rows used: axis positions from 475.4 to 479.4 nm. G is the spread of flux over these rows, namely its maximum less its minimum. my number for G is 4.8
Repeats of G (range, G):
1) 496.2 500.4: 3.8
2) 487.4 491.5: 4.0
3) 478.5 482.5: 4.3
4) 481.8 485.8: 5.5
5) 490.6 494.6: 3.7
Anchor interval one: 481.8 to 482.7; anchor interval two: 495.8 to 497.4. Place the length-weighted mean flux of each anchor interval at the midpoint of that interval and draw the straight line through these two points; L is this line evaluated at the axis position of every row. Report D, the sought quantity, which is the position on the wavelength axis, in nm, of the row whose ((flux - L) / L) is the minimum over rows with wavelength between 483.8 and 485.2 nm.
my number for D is 485.061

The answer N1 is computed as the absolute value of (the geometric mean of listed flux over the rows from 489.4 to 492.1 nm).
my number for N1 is 21.2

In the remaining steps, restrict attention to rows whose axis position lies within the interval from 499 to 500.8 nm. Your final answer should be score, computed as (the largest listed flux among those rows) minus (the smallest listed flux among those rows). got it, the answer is 3.3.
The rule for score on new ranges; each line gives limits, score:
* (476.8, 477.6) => 0.9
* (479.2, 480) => 0.6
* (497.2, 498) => 1.9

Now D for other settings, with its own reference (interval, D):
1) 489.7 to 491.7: 491.130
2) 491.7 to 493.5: 492.262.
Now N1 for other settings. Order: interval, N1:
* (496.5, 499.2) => 19.8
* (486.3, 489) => 19.9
